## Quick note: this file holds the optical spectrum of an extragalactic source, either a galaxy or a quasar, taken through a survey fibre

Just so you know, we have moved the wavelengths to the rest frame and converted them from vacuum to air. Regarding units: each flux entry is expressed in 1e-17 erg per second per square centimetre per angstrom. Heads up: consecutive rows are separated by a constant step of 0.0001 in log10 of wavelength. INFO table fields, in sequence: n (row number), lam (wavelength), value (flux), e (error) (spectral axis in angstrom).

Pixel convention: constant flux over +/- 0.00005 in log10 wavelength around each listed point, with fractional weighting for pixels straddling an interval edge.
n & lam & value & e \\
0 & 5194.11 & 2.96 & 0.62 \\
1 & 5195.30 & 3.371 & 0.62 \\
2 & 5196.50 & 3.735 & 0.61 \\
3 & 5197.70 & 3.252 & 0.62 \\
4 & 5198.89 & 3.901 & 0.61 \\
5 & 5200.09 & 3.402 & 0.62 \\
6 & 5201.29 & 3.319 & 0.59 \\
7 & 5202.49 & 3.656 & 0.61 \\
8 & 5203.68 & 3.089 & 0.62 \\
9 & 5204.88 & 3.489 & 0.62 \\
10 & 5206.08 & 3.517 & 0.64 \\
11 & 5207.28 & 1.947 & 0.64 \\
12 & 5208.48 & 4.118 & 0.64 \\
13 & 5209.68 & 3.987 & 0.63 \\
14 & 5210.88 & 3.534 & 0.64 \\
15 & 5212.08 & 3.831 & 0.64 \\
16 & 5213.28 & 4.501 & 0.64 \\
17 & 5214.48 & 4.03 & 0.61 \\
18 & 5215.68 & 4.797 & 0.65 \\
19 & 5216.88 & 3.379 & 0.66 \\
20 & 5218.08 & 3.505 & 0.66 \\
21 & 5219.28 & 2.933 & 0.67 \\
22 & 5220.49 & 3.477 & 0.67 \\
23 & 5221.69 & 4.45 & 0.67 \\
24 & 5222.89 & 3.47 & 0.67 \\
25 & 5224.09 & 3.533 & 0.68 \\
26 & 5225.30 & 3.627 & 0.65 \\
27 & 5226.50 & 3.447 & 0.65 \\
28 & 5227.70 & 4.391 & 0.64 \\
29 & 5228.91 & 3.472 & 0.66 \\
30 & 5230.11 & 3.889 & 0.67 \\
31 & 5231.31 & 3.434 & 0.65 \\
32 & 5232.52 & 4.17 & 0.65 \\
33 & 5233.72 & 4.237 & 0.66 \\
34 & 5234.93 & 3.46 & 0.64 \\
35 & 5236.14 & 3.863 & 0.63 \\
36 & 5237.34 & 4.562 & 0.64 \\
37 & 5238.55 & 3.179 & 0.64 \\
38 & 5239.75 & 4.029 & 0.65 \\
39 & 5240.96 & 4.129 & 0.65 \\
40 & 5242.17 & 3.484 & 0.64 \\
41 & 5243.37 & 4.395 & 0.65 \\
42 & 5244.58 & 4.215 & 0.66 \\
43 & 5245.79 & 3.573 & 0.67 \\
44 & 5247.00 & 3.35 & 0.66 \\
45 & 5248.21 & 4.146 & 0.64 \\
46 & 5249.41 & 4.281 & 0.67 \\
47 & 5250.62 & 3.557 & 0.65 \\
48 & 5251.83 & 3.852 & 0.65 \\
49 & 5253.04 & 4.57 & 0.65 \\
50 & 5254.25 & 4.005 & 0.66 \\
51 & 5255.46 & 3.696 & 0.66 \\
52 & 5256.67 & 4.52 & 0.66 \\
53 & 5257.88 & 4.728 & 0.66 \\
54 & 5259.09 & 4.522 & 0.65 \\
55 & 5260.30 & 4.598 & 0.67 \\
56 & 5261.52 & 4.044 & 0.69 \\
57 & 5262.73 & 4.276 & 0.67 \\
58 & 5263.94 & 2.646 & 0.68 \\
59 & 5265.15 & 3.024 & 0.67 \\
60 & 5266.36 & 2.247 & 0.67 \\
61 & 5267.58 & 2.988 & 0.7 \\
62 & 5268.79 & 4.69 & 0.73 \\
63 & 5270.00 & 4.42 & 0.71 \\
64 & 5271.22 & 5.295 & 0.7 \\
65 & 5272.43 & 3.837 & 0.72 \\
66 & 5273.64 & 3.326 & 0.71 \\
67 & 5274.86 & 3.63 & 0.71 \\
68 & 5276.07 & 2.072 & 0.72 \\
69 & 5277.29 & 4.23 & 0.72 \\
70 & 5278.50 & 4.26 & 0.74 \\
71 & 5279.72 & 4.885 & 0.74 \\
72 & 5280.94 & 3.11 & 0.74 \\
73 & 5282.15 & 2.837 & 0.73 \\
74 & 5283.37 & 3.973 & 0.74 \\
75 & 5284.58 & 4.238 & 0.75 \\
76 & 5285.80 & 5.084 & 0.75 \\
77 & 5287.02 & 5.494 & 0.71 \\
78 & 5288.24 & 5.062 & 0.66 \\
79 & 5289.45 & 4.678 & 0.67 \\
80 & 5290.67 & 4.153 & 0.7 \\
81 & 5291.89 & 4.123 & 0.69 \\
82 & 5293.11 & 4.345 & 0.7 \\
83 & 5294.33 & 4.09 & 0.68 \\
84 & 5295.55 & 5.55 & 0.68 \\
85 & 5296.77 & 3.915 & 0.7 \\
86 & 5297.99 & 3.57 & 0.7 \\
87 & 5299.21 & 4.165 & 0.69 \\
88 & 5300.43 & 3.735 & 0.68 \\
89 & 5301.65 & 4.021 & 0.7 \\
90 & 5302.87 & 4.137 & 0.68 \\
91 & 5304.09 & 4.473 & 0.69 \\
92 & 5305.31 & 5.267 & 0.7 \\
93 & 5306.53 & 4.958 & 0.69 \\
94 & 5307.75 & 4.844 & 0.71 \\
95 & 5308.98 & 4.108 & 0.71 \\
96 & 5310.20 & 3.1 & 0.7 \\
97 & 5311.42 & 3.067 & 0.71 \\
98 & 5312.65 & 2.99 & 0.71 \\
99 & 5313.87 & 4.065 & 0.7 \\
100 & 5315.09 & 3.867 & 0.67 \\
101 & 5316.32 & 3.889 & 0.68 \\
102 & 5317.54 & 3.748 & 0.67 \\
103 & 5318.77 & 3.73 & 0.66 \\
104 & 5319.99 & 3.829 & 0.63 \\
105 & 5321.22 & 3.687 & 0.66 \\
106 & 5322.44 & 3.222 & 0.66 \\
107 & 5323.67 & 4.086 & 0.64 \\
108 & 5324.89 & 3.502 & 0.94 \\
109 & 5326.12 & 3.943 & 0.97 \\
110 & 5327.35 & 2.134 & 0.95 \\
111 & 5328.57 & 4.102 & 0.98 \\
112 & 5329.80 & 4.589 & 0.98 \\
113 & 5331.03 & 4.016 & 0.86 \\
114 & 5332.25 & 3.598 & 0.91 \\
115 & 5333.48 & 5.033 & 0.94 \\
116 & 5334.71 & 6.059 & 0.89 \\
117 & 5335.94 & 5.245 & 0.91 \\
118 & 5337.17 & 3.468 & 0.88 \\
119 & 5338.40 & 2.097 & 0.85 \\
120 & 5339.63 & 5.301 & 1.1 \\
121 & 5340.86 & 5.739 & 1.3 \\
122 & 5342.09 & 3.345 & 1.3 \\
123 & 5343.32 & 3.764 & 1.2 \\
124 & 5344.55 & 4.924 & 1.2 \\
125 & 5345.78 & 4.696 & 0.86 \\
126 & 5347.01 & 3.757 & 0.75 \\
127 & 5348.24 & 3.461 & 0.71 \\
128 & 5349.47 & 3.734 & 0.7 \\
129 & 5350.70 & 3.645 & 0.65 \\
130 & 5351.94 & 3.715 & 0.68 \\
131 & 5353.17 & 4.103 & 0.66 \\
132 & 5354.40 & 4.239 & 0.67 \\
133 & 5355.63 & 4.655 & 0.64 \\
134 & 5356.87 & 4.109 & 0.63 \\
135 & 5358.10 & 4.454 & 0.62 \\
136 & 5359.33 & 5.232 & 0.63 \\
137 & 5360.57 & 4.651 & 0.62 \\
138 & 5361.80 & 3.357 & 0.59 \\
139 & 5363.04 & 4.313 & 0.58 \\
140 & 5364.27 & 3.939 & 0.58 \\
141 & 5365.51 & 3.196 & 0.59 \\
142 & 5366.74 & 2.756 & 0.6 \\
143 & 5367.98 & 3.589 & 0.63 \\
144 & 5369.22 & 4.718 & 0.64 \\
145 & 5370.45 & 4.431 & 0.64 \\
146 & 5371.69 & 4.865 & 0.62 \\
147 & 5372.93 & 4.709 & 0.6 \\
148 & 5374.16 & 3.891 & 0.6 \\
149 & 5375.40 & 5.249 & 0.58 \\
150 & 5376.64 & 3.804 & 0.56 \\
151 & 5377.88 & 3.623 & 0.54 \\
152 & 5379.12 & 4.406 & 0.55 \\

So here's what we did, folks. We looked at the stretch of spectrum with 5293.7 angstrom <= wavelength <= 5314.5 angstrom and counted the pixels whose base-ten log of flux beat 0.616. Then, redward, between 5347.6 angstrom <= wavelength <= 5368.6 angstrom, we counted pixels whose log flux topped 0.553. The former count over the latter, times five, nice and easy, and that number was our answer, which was 2.7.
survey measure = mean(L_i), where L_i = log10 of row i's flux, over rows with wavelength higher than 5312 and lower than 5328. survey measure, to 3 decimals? 0.550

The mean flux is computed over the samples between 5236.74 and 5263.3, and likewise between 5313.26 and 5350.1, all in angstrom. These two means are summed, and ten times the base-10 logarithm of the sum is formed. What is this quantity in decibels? 9.08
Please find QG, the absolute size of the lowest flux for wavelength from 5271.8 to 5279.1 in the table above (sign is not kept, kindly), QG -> 2.1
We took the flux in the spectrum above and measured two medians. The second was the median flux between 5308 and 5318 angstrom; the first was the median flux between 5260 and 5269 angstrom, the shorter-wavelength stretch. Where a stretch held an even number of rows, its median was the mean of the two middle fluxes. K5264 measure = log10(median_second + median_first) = 0.87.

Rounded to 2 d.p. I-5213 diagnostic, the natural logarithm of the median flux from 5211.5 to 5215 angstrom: 1.39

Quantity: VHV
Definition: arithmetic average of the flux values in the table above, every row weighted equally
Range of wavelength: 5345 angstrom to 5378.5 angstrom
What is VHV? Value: 4.11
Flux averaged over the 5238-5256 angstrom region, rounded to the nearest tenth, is 3.9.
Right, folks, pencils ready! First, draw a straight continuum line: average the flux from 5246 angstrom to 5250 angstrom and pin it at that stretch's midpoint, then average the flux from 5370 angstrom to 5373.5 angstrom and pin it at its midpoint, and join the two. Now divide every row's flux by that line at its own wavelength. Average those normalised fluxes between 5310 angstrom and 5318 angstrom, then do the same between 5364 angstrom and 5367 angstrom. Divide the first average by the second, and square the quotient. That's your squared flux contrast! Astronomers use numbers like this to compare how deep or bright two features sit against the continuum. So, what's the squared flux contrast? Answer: 1.3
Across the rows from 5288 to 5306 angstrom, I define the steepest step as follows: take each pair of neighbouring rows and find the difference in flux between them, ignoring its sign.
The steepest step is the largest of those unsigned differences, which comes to 1.6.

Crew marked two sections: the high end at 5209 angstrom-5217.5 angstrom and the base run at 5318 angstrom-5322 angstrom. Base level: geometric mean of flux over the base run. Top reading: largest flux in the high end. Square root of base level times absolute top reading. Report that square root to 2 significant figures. 4.2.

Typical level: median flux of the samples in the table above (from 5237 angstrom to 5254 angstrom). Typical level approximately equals 4.1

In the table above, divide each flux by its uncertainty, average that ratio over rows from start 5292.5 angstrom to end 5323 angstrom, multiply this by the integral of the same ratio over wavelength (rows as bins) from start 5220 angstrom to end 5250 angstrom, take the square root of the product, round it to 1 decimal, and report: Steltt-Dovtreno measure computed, 32.2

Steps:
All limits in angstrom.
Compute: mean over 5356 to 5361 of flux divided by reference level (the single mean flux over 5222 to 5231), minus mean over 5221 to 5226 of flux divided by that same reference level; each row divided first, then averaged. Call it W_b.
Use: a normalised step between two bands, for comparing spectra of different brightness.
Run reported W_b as 0.2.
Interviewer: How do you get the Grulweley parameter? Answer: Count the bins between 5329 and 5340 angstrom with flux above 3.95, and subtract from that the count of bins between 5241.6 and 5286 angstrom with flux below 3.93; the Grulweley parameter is -10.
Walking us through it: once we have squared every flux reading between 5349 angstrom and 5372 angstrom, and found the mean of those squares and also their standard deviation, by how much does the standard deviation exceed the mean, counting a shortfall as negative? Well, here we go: -12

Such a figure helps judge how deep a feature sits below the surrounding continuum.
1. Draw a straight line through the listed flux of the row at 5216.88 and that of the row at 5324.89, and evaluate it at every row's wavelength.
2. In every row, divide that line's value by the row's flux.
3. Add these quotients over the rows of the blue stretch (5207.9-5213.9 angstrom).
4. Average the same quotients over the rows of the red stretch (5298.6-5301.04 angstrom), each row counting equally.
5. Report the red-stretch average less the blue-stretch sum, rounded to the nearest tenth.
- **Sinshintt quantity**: -3.4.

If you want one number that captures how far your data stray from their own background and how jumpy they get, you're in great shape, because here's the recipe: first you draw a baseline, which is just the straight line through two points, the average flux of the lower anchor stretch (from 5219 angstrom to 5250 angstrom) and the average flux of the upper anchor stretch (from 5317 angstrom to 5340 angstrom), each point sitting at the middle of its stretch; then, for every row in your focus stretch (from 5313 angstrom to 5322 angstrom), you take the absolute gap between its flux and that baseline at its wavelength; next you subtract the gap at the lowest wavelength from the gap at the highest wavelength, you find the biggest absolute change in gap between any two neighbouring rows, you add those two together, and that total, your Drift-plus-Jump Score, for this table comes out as 0.3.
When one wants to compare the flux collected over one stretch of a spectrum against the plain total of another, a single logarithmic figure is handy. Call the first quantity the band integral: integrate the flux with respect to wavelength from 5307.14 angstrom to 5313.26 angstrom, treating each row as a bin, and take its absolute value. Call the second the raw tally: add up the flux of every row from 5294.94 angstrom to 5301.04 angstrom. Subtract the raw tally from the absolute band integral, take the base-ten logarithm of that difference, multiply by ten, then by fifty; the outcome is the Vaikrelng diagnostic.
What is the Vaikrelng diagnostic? 41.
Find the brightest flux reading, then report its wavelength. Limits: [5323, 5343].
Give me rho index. 5334.71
